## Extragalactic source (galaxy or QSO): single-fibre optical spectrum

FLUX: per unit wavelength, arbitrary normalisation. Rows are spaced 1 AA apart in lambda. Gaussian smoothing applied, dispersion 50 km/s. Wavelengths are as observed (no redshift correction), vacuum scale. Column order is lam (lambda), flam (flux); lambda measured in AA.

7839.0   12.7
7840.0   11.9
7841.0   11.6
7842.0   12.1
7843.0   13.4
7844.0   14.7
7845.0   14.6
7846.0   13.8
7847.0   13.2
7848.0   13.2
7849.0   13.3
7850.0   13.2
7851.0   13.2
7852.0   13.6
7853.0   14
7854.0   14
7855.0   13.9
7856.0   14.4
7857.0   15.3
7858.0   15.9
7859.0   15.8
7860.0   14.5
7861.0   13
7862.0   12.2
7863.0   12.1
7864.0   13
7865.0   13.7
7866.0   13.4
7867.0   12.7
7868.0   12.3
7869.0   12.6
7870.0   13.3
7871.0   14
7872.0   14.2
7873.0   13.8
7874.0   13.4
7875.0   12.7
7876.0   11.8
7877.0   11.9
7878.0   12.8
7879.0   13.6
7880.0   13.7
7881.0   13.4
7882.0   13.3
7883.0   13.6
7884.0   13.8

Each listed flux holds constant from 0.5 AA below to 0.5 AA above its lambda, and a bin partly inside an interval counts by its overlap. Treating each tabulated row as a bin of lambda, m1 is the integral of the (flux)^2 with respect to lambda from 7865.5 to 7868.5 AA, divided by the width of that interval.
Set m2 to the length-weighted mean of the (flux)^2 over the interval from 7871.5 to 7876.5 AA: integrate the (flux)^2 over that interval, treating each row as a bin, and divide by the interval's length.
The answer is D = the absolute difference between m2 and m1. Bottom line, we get 10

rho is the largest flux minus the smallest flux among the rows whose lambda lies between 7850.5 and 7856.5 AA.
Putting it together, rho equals 1.20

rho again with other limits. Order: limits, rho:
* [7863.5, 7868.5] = 1.40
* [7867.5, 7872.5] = 1.90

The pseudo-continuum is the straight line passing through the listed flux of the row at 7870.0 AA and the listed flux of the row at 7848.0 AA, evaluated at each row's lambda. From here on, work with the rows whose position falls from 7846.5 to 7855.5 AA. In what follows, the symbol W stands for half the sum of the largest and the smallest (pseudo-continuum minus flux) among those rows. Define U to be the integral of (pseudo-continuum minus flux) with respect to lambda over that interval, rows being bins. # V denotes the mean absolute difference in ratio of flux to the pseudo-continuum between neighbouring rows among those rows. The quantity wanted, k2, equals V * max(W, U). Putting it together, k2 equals -0.004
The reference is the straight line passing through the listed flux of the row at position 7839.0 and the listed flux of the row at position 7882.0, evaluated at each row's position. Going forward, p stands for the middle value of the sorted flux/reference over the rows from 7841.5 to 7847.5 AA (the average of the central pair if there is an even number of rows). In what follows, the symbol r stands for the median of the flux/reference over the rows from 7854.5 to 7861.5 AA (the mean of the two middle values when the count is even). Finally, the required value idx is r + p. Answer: 2.18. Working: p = 1.06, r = 1.12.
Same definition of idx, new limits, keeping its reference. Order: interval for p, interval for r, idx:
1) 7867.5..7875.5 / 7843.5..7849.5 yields 2.07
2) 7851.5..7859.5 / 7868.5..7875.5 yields 2.12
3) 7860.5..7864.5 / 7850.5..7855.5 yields 2.04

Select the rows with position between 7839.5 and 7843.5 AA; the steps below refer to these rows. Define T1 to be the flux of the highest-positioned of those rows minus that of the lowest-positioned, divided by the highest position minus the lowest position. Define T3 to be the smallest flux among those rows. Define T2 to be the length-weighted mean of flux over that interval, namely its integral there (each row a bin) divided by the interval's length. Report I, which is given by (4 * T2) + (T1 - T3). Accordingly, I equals 37.9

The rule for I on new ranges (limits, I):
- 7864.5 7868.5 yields 39.3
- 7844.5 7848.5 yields 41.1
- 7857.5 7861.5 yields 45.2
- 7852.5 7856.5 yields 42.5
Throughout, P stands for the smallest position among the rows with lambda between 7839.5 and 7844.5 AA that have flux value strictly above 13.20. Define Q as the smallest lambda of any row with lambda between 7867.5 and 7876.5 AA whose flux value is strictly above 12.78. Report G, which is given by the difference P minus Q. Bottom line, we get -27 AA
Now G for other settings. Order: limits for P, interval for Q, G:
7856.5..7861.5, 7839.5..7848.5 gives 14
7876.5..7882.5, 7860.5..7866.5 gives 18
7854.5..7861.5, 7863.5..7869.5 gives -9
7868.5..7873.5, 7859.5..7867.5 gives 10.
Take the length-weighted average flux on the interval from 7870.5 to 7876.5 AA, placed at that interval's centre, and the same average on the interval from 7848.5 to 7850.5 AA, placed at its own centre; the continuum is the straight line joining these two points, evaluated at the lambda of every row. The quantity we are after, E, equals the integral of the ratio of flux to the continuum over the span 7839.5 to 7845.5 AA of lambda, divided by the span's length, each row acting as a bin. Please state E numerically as 0.99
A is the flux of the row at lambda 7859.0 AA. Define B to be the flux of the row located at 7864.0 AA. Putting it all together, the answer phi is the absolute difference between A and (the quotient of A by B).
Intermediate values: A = 15.8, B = 13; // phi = 14.6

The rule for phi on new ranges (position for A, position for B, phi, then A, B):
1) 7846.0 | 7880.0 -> 12.8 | 13.8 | 13.7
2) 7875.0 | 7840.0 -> 11.6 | 12.7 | 11.9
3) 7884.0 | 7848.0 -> 12.8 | 13.8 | 13.2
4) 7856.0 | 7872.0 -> 13.4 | 14.4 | 14.2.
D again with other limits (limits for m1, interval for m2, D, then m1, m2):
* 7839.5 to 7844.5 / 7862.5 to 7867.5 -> 5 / 164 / 169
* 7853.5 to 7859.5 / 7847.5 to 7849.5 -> 47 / 222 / 176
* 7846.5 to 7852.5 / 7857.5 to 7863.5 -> 20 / 176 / 196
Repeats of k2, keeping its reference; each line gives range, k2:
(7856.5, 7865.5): -0.042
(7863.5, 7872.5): 0.016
